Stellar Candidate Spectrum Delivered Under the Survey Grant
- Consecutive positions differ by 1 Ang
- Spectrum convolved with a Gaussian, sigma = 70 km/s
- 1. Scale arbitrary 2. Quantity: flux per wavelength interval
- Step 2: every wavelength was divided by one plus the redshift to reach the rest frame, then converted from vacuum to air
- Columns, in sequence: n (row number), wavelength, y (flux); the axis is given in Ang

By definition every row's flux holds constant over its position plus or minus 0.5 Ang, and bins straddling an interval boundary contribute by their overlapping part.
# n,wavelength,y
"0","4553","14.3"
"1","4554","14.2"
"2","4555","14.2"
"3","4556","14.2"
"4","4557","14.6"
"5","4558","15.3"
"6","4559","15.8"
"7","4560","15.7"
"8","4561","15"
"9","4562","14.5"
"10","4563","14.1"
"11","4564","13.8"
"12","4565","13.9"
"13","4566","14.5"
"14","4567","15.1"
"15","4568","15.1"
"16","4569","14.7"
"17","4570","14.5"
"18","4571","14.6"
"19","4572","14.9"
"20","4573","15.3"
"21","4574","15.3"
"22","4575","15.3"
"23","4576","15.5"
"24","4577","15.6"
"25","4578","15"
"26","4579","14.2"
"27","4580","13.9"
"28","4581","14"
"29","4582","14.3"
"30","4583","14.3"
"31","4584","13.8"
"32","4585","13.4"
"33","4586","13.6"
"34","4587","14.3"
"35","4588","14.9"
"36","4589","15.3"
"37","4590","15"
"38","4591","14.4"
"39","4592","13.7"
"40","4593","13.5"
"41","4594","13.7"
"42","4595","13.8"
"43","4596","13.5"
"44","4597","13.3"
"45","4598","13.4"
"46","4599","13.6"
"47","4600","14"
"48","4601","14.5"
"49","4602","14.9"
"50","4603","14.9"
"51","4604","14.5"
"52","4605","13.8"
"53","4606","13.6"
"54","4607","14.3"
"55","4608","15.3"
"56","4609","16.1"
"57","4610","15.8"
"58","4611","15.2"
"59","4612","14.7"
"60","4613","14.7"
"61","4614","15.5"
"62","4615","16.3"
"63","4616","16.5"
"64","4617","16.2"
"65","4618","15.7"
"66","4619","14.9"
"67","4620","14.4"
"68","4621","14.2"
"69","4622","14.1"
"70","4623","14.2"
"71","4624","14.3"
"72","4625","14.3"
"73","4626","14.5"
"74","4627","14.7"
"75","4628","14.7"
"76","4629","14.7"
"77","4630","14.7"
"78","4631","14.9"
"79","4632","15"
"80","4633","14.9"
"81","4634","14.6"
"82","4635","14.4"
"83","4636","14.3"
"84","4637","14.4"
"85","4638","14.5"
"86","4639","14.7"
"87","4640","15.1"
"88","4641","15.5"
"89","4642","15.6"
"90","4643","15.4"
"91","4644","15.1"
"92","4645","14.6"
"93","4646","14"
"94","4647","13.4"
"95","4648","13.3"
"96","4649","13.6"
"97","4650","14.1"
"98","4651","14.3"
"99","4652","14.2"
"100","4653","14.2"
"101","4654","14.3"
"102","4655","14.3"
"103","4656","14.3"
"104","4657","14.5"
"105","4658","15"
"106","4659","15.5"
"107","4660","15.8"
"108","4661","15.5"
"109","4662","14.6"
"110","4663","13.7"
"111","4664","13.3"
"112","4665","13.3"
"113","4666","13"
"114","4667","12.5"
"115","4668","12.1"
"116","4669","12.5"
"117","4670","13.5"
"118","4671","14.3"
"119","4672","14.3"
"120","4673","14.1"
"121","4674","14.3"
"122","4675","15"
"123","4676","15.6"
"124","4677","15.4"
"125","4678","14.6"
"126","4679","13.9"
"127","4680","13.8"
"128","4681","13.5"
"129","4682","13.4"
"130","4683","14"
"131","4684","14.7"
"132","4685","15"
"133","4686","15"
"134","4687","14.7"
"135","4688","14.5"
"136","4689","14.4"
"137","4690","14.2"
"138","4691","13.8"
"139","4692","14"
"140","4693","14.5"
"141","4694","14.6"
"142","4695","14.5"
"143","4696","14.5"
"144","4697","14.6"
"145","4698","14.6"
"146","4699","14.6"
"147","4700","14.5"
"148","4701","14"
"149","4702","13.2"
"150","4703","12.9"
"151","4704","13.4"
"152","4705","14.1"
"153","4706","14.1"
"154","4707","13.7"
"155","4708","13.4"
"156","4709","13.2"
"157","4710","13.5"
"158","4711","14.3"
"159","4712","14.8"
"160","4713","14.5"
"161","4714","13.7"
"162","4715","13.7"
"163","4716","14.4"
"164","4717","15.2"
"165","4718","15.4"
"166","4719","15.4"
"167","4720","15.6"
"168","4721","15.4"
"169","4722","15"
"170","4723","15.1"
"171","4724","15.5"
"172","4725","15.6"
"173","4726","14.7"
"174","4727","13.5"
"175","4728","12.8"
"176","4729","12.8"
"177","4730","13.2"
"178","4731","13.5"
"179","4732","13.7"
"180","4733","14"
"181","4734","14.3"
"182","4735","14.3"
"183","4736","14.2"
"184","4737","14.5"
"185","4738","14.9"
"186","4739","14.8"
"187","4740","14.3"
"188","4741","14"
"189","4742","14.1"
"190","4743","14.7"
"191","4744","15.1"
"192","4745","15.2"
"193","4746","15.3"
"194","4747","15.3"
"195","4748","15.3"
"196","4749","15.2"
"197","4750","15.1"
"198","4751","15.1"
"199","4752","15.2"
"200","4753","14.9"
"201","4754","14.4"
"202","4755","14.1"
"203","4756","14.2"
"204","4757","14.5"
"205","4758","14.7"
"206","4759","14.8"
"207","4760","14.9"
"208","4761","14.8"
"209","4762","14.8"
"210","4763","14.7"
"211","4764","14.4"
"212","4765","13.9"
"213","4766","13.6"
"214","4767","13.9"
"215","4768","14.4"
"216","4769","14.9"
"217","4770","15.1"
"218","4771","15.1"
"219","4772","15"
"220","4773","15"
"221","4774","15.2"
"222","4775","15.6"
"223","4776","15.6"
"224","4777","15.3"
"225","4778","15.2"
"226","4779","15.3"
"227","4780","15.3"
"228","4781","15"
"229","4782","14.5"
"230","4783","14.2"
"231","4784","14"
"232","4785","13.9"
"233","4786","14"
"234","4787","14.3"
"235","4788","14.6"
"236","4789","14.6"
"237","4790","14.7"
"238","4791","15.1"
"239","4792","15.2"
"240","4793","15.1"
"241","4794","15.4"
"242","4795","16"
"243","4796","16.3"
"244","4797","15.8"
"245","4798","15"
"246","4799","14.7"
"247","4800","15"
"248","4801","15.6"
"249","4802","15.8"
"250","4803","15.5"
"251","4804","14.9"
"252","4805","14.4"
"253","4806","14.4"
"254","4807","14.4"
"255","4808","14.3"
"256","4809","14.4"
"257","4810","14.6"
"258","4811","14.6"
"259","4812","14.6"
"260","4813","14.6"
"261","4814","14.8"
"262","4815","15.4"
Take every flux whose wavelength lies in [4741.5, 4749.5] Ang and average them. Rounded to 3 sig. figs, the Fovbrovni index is 15.0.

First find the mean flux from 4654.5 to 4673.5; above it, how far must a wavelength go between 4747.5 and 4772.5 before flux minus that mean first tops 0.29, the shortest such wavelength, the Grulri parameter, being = 4748 Ang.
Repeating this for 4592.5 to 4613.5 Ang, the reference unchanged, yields 4601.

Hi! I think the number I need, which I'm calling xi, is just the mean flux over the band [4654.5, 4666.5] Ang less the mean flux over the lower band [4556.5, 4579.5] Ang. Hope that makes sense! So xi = -0.5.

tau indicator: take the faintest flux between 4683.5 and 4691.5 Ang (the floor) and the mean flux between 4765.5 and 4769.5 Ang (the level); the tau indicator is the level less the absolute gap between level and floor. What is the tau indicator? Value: 13.8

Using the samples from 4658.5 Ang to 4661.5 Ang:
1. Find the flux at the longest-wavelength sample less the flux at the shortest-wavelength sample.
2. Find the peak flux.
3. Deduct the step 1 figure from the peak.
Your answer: 15.8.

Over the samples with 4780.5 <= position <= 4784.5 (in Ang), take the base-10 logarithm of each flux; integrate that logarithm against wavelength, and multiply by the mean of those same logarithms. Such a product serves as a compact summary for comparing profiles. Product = 5.37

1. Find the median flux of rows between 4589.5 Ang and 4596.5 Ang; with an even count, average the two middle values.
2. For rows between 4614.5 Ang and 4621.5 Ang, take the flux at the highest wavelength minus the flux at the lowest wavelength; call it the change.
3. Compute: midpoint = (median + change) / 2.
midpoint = 5.8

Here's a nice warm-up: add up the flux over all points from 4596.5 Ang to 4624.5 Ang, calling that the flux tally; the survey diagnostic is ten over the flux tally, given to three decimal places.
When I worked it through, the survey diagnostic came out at 0.024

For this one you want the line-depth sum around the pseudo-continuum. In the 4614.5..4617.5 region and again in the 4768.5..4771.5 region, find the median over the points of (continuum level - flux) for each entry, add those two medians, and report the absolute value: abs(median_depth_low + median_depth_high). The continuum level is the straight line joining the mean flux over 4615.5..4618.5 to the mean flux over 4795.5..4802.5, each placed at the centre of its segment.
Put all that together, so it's 0.3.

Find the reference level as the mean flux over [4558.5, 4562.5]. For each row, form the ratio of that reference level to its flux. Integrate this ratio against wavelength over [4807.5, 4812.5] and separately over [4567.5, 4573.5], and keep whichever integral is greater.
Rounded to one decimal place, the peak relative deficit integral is 6.2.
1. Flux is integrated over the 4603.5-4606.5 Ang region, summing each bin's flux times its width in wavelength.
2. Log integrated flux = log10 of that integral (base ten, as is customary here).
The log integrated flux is 1.62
